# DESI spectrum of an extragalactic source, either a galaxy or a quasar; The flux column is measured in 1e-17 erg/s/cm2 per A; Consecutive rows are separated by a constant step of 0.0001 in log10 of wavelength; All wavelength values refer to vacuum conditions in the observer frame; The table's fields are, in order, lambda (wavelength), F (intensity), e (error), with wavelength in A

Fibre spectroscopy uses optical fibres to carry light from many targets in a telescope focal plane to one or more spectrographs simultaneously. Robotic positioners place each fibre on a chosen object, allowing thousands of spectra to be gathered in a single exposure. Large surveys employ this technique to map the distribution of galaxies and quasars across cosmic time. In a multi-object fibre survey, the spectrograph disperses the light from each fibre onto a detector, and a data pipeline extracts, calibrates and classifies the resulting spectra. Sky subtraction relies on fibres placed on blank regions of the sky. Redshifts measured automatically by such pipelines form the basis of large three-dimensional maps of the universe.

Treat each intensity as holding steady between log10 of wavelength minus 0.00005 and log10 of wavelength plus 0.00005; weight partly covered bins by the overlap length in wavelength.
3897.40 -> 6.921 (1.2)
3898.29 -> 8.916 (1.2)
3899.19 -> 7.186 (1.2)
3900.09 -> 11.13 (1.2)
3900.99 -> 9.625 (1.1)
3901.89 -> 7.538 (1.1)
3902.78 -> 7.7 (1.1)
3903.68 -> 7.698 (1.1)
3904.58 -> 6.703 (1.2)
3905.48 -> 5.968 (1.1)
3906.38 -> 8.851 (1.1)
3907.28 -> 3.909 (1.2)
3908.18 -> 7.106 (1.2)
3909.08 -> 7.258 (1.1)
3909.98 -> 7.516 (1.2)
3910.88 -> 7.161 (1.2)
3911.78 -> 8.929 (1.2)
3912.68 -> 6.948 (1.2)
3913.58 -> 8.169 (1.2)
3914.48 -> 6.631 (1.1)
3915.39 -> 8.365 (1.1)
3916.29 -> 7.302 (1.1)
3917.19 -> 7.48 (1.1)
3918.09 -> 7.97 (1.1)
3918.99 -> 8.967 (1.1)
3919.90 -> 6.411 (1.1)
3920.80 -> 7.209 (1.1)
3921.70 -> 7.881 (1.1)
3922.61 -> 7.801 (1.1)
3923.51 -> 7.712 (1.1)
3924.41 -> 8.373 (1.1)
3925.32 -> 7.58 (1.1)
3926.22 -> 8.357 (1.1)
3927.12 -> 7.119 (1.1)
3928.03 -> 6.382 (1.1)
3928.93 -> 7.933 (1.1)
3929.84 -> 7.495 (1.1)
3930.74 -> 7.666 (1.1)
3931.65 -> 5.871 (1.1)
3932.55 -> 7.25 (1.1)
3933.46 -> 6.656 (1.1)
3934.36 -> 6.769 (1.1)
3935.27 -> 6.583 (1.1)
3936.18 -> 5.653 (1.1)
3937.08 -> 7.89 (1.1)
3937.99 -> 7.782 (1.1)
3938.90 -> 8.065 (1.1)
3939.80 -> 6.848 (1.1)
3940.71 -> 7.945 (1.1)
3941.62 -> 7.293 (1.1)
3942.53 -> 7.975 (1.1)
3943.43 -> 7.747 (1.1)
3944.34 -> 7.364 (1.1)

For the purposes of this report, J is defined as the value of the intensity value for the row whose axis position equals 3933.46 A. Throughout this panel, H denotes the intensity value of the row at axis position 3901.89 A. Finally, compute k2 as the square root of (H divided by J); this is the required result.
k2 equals 1.06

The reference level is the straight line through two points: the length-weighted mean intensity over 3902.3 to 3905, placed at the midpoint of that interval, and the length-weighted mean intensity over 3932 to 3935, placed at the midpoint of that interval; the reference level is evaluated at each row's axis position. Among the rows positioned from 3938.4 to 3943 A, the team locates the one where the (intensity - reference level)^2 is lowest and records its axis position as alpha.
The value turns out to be 3939.80 A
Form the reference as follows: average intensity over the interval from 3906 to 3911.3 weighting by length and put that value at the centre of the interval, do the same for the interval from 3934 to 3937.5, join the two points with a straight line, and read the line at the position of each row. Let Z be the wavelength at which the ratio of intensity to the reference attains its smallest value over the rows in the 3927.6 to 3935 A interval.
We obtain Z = 3931.65 A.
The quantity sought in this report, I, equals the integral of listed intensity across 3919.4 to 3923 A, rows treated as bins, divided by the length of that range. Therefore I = 7.3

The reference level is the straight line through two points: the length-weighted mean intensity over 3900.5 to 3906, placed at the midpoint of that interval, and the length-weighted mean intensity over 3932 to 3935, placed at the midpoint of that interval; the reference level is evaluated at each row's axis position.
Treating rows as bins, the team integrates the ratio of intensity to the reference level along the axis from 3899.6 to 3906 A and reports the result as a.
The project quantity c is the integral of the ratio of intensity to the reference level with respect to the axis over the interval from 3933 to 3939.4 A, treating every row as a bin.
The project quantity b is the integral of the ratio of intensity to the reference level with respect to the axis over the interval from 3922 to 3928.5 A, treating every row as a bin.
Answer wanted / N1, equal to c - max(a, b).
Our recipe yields -0.4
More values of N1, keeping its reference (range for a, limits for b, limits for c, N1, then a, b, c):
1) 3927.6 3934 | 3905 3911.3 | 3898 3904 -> 0.2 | 6.52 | 5.8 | 6.71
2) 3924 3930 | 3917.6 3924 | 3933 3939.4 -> -0.2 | 6.51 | 6.9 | 6.67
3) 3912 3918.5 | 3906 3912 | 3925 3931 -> -0.3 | 6.78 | 5.8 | 6.45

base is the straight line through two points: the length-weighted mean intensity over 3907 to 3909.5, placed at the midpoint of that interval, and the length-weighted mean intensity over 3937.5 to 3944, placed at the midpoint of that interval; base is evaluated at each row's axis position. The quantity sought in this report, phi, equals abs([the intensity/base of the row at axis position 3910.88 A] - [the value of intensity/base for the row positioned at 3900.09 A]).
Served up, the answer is 0.77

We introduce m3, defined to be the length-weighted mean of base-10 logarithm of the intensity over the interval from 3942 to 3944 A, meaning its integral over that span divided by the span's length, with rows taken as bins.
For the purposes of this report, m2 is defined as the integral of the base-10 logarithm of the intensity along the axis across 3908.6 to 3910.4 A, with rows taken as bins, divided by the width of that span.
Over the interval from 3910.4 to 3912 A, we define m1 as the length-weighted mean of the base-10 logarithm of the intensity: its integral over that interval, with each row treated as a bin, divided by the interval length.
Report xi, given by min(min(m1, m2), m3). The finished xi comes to 0.868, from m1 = 0.896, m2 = 0.868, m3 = 0.89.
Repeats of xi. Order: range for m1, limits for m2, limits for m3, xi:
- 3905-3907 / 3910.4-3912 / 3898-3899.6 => 0.837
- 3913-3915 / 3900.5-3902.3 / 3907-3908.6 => 0.733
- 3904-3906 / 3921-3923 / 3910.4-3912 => 0.811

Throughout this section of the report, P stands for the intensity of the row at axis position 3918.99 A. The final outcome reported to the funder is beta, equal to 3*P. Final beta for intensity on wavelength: 27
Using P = 8.967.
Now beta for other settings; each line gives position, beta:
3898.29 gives 27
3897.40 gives 21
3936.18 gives 17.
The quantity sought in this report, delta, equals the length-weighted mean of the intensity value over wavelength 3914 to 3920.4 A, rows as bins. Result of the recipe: 7.58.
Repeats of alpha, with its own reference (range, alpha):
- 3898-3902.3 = 3901.89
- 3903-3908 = 3903.68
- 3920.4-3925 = 3920.80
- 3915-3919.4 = 3916.29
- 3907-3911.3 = 3909.08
